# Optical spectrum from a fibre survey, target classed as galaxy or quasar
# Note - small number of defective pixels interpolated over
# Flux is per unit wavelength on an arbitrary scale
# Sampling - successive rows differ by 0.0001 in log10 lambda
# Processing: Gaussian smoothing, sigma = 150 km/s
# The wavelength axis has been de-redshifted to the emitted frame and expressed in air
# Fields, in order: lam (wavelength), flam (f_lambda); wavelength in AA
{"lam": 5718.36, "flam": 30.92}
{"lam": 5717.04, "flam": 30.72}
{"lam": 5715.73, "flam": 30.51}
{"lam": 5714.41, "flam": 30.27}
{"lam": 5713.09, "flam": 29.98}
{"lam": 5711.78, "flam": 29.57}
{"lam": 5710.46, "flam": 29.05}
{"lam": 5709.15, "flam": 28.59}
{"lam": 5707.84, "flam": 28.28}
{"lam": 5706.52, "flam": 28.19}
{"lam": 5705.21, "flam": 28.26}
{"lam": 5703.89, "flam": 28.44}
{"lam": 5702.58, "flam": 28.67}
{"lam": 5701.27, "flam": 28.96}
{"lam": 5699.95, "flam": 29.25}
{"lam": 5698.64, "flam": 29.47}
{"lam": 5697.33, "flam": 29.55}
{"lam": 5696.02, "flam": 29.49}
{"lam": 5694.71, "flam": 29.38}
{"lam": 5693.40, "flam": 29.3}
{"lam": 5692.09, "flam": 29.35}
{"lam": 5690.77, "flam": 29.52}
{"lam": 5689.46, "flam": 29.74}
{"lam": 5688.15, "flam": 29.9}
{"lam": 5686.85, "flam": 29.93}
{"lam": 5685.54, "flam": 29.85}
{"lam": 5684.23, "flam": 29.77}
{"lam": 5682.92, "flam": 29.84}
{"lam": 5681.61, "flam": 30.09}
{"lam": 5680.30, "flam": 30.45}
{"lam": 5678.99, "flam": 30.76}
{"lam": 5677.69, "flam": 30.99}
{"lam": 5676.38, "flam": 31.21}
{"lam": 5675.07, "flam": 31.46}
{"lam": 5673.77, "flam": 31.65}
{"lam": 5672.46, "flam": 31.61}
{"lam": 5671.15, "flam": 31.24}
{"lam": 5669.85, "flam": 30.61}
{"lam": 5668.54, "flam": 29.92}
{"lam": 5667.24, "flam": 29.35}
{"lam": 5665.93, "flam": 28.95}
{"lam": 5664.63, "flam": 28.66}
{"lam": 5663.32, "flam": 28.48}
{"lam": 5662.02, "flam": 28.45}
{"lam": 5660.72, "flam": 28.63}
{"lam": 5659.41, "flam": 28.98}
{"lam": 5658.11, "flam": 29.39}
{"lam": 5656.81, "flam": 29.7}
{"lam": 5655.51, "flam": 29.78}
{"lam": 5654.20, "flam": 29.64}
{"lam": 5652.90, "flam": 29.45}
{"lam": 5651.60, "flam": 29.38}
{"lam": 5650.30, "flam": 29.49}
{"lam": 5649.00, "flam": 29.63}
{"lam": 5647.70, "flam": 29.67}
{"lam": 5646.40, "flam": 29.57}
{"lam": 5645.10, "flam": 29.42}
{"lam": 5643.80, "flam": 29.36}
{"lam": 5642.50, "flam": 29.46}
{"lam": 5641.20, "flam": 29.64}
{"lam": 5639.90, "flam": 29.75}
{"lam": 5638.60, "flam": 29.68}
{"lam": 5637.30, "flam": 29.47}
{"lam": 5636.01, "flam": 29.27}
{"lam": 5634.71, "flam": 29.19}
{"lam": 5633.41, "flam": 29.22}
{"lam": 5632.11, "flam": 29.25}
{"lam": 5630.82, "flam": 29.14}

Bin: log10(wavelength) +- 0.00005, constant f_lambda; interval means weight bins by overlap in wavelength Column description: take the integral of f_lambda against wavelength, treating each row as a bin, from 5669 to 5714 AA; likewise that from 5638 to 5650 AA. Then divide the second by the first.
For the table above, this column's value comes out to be 0.26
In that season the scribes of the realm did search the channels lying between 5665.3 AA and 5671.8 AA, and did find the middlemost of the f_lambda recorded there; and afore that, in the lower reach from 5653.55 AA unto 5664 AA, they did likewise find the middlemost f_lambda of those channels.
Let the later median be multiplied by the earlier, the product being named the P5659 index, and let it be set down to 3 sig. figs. 873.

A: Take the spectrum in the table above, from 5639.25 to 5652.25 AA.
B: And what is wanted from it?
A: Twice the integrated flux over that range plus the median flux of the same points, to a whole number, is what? 797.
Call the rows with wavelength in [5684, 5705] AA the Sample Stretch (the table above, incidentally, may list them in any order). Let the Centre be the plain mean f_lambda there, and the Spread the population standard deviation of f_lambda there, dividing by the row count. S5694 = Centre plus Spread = 29.8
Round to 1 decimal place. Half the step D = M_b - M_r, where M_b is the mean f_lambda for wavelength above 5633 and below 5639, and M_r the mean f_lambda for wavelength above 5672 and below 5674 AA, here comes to -1.1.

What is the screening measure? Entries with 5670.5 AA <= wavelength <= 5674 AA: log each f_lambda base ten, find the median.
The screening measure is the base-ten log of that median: 0.176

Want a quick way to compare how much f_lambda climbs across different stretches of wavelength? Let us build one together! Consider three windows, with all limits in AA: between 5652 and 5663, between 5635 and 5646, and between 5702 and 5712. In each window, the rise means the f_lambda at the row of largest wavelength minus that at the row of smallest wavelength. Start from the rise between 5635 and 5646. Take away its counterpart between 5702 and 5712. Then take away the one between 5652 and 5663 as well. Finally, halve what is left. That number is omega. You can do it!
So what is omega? 0.1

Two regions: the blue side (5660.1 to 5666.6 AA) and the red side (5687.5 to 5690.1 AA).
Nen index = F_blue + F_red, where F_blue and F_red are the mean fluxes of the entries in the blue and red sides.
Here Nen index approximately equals 58.5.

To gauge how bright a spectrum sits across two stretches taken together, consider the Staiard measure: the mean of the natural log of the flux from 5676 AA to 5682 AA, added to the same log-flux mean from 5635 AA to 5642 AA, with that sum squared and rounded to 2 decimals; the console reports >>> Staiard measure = 46.38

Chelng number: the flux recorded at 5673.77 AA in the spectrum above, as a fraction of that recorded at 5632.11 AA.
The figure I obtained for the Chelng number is 1.08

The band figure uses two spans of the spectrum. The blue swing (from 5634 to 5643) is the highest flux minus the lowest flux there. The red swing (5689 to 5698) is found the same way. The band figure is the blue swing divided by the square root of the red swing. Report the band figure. 0.8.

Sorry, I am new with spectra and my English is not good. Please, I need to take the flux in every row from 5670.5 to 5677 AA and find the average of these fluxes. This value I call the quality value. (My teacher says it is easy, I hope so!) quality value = 31.4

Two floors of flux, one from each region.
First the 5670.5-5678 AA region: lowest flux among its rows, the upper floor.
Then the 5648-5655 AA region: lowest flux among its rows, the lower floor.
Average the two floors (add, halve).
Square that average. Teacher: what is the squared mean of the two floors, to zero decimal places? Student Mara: 911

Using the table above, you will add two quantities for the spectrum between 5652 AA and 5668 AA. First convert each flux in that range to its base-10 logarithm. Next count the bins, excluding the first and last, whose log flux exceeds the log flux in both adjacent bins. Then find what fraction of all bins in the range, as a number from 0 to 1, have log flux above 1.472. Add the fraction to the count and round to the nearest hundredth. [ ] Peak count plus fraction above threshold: 1.17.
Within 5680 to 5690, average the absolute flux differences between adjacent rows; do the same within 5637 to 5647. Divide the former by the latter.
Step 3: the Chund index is 1.2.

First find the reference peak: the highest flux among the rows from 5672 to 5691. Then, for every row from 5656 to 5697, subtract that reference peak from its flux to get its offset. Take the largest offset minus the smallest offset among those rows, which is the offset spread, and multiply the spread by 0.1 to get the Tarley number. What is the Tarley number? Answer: 0.32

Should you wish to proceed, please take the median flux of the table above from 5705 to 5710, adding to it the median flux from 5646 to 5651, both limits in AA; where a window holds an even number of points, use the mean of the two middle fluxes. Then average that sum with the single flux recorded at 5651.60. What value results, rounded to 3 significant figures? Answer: 43.6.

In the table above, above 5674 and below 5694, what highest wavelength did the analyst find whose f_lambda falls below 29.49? 5693.40 AA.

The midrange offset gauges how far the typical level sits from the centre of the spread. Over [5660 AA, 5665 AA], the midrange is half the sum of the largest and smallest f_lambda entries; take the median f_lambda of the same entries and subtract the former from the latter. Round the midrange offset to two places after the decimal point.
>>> 0.00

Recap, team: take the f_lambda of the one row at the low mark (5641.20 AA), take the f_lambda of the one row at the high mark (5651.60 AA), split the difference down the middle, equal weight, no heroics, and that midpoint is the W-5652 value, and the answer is 29.5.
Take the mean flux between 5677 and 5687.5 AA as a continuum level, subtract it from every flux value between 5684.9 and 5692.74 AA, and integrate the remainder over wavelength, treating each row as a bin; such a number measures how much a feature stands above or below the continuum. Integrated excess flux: -4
